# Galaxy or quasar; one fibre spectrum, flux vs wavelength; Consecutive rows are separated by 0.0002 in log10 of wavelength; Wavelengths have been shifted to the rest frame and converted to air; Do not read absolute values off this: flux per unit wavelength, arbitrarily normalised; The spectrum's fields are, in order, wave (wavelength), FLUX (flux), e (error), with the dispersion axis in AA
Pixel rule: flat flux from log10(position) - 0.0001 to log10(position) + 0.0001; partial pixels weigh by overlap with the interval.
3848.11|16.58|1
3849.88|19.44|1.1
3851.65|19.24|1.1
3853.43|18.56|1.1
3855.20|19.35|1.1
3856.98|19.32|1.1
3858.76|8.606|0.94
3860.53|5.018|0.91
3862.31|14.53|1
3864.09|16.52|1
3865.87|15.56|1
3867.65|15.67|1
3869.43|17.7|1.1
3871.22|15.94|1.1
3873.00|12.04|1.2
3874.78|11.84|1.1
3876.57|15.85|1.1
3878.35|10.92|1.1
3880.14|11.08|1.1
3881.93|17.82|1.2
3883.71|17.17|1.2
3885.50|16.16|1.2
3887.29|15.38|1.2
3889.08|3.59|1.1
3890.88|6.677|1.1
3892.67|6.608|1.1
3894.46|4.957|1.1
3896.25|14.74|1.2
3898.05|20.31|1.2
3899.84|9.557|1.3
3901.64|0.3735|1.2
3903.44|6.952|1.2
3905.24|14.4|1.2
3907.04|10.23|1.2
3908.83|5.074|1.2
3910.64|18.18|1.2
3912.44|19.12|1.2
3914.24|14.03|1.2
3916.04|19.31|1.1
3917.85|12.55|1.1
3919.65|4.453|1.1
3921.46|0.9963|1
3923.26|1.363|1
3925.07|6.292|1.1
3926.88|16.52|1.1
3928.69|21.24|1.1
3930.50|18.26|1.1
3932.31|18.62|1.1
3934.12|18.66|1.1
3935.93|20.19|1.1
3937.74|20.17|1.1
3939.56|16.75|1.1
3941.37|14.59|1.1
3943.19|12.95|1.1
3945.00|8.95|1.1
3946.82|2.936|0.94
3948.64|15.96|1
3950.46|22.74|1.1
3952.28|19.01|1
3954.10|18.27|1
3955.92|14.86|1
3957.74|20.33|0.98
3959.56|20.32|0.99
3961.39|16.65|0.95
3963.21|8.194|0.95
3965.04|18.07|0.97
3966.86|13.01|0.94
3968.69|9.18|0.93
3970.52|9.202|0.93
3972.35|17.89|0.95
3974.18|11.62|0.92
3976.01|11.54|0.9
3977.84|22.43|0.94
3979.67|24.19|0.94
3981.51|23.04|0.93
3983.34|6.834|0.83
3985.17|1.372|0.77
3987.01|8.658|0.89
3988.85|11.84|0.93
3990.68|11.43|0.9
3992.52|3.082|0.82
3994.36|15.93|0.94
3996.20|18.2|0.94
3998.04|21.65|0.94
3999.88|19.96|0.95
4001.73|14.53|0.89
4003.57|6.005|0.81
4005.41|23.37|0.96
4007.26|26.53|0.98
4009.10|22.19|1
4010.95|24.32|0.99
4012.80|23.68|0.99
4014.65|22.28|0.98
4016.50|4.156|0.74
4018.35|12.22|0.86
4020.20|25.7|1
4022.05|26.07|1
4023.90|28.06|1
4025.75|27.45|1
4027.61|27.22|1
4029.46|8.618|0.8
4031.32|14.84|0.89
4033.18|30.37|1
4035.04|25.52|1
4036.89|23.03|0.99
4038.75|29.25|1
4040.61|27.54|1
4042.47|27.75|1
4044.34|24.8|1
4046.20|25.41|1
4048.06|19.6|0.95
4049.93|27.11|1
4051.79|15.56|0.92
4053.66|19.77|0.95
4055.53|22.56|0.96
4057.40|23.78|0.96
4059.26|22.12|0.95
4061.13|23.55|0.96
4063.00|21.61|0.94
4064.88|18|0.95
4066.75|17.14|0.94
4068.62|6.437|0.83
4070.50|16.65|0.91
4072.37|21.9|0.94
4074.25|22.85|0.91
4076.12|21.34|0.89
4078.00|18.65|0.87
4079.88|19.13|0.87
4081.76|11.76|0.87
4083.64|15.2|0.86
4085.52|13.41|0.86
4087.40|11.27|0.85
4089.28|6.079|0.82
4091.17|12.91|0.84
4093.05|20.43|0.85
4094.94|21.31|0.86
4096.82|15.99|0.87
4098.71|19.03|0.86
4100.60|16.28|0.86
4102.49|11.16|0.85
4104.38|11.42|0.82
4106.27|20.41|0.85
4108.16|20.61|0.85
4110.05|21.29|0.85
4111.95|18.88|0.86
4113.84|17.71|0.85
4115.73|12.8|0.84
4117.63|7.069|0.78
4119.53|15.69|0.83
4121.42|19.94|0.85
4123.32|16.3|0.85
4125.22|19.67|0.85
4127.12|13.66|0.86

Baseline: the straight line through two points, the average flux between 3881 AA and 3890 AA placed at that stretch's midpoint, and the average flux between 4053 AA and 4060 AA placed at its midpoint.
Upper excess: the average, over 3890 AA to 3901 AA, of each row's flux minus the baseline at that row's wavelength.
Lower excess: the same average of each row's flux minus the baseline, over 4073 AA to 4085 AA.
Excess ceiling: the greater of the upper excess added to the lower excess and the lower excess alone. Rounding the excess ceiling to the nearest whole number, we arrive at -5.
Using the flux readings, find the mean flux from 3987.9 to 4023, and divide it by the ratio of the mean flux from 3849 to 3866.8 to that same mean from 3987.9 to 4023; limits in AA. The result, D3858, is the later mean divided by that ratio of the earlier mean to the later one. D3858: 20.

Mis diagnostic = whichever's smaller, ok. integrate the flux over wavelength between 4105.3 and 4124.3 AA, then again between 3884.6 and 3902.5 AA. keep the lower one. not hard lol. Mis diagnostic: 176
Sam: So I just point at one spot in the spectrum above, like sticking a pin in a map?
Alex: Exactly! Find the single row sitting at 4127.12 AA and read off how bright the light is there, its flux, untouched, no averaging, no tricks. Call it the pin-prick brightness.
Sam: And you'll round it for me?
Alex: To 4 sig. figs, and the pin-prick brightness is 13.66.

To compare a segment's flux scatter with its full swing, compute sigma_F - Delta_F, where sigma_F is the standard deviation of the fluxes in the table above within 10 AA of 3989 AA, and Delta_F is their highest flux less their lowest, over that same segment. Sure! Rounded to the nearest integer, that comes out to -15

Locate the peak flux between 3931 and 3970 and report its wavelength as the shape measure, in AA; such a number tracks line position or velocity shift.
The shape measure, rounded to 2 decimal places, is 3950.46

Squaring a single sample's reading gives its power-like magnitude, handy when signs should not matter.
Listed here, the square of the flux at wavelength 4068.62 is 41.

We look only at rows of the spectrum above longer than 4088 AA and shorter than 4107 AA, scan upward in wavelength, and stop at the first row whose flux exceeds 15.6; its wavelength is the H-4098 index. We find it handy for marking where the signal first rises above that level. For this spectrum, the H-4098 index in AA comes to 4093.05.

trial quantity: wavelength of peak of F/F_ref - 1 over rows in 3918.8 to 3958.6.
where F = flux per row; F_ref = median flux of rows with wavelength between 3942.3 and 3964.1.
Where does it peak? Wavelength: 3950.46 AA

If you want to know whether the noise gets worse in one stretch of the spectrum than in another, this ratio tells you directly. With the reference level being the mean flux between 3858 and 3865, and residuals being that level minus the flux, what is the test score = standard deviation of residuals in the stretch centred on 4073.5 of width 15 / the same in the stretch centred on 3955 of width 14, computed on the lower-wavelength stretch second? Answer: 1.98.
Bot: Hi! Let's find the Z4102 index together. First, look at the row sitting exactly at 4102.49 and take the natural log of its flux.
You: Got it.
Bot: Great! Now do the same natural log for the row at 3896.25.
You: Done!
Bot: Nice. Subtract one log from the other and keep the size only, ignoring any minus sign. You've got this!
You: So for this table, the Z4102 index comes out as 0.28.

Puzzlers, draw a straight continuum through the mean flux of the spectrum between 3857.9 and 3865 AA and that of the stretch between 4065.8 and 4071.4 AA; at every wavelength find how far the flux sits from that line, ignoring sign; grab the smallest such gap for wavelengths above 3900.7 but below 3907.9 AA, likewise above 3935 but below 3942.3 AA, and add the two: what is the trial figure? 4.0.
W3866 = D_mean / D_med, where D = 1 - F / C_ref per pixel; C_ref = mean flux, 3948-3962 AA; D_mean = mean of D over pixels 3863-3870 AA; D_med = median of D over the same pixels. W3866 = 0.9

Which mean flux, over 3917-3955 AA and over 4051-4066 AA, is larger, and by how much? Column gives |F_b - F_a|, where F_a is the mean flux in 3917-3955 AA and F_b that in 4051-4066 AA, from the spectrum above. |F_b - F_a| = 7.0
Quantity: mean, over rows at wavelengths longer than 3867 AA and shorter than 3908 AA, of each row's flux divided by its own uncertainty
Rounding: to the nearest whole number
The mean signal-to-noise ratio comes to 10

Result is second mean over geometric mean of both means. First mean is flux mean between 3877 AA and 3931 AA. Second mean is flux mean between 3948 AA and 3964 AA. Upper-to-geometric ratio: 1.23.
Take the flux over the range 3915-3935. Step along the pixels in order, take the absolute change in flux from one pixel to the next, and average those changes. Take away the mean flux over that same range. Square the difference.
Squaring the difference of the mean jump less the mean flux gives 70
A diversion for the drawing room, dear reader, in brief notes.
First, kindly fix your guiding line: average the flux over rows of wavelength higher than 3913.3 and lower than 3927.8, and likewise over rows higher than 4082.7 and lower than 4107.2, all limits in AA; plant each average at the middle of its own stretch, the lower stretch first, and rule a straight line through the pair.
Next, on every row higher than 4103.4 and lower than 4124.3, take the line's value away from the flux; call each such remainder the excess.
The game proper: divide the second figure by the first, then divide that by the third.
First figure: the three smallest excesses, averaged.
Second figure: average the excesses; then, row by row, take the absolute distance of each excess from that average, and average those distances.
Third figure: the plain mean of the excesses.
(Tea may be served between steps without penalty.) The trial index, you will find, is -0.73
